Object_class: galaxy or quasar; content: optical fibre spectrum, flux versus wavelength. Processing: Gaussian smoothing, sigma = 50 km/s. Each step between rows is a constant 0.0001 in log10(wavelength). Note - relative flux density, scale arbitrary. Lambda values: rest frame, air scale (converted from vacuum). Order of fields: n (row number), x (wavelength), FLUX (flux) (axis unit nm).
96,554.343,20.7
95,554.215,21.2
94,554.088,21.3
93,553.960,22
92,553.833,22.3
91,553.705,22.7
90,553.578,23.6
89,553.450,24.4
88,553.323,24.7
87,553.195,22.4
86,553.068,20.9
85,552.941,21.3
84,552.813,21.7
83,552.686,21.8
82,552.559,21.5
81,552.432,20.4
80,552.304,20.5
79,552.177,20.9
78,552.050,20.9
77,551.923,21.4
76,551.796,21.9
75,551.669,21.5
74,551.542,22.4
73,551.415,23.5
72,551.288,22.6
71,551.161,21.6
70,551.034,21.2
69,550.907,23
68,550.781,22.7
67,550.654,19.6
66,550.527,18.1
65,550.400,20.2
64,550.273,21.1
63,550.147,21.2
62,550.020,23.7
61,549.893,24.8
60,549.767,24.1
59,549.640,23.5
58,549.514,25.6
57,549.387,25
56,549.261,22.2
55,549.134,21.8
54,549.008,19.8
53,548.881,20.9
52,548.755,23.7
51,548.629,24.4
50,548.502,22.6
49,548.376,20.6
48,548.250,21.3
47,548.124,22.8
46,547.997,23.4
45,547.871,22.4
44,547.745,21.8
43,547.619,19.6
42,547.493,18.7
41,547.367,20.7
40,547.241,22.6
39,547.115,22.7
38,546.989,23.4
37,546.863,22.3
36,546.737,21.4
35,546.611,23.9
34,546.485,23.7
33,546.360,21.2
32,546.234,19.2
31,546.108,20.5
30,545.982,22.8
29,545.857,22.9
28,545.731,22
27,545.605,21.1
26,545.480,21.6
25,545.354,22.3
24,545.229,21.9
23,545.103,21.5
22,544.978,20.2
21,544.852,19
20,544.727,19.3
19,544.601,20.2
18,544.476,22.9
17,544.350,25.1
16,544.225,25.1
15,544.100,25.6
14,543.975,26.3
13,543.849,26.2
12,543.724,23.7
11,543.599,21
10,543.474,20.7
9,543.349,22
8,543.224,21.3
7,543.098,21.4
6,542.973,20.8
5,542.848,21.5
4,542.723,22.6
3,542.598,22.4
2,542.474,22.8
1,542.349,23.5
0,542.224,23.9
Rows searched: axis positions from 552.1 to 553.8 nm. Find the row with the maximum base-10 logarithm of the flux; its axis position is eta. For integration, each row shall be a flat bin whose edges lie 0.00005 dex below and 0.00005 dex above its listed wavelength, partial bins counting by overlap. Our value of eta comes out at 553.323 nm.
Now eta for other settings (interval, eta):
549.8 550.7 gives 549.893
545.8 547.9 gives 546.611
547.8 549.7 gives 549.514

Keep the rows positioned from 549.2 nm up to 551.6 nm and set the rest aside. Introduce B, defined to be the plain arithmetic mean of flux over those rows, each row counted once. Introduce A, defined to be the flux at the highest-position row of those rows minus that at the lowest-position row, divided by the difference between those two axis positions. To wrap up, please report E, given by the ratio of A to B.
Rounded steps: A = 0.1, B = 22.4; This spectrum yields 0.00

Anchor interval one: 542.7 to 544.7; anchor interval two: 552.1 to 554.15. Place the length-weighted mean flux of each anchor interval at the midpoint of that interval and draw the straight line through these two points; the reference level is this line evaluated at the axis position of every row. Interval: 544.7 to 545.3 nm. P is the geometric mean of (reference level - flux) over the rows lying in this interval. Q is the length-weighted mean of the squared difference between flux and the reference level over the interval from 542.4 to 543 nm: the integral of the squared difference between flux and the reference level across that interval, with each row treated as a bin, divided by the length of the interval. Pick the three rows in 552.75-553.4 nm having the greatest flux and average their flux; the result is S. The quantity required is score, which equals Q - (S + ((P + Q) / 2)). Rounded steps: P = 2.0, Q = 1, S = 22.9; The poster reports -23.4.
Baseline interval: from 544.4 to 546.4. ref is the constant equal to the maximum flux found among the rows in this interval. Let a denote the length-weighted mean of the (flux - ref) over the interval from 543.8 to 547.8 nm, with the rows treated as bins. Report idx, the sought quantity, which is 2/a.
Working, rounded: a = -0.80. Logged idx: -2.5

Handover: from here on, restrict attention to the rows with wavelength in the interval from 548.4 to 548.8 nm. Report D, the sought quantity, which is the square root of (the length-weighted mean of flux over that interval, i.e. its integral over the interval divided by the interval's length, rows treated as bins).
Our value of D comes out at 4.82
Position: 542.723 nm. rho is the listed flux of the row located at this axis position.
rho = 22.6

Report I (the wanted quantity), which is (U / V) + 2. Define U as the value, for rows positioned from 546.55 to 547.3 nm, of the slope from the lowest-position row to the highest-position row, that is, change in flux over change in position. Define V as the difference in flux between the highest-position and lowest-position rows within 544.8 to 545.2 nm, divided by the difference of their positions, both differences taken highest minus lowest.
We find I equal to 2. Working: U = -2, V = 10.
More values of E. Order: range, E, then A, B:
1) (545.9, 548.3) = -0.03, -0.7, 21.8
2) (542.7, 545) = -0.05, -1.1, 22.4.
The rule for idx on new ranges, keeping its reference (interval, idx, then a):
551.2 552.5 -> -1.5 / -1.30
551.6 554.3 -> -1.9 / -1.04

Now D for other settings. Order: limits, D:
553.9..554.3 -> 4.63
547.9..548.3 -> 4.74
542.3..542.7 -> 4.78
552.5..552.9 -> 4.65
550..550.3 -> 4.68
